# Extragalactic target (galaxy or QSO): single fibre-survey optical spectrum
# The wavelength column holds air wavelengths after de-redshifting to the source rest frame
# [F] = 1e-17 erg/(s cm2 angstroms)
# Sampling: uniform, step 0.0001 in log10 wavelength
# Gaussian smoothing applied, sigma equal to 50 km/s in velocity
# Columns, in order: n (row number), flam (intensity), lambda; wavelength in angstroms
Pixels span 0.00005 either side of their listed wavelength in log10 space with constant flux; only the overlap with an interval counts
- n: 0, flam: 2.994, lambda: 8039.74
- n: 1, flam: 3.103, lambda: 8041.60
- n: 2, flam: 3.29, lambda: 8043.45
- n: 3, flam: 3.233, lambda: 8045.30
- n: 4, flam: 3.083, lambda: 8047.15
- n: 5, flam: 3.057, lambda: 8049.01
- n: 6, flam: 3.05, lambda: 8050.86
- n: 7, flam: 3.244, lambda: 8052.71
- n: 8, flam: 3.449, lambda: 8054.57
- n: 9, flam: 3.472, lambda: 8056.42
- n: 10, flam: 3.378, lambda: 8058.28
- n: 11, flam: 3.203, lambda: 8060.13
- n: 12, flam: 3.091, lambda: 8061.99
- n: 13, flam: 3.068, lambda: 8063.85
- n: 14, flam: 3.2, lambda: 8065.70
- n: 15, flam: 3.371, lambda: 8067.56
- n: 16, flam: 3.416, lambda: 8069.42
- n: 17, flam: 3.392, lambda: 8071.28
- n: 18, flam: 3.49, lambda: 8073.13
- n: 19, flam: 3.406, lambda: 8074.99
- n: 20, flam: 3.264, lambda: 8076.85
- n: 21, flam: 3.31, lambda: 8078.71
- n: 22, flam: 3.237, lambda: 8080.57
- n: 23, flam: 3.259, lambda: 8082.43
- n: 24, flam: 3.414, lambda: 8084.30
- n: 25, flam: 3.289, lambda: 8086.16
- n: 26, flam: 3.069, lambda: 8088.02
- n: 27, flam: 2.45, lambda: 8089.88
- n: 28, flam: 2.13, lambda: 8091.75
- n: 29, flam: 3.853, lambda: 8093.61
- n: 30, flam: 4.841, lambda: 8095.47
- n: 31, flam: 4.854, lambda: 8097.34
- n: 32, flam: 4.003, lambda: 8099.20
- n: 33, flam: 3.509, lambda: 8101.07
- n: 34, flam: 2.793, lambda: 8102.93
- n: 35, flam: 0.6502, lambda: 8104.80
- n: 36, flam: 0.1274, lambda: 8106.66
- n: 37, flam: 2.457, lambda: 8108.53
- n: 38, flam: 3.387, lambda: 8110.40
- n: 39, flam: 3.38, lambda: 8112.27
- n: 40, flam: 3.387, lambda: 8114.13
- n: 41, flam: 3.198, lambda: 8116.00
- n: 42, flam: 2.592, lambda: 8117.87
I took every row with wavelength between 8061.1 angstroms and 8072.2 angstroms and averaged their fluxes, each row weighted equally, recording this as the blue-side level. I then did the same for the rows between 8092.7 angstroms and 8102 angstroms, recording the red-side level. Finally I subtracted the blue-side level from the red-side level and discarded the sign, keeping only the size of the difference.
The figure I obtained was 1.0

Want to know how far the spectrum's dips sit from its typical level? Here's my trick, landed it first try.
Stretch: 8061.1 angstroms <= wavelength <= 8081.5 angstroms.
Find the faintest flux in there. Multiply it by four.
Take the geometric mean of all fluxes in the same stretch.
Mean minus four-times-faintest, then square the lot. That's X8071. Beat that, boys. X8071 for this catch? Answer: 81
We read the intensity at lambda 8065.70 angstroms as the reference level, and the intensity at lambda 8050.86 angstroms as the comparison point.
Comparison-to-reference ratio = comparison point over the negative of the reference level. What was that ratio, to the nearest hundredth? -0.95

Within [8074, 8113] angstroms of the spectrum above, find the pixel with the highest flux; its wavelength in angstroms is 8097.34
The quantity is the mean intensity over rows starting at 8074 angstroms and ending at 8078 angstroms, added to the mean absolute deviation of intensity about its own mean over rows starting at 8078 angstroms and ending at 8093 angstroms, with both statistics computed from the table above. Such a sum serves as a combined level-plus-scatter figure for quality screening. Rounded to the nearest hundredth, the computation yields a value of 3.70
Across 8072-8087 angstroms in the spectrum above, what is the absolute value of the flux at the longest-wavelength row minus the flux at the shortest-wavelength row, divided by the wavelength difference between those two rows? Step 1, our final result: 0.015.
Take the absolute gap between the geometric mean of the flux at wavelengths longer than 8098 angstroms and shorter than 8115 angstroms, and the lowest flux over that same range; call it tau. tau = 1.8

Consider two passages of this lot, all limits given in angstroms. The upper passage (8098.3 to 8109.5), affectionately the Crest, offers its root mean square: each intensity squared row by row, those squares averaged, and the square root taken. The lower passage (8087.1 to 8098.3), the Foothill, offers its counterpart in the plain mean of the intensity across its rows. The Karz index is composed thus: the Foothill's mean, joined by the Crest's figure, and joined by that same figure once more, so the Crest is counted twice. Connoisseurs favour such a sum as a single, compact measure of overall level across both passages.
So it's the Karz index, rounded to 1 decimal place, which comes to 8.9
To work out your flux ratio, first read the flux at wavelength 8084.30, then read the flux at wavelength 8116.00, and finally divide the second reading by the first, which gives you 0.94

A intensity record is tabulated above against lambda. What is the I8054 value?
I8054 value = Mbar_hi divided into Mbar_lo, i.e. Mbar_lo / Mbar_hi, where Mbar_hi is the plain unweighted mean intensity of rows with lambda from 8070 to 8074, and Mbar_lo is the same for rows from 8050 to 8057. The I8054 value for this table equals 0.96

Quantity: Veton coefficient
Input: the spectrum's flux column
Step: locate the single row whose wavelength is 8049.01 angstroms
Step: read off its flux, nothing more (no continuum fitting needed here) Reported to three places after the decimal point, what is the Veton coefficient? 3.057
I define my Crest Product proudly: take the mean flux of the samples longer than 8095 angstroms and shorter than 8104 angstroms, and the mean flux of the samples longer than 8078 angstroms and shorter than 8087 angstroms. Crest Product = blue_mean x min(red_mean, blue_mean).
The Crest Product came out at 10.9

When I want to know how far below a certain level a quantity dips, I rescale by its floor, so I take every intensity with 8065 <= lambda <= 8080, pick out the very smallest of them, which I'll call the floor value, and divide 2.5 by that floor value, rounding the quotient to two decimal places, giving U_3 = 0.78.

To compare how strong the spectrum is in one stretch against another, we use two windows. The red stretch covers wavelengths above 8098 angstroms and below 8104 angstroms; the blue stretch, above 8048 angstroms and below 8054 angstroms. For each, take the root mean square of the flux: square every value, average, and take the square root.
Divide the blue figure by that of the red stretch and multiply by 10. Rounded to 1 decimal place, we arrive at 9.0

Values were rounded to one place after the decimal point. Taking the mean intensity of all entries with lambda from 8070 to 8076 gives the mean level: 3.4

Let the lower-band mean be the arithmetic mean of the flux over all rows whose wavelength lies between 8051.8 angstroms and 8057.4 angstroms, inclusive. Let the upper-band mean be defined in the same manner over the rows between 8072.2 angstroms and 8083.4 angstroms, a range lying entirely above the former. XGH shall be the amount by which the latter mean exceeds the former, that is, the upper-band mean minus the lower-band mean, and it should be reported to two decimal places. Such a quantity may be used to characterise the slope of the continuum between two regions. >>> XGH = -0.06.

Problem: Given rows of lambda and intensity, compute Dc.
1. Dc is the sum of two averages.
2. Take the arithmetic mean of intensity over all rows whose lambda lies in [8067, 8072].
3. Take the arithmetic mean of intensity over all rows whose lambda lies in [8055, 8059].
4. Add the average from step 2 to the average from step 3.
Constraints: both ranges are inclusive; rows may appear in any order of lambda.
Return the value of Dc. 6.8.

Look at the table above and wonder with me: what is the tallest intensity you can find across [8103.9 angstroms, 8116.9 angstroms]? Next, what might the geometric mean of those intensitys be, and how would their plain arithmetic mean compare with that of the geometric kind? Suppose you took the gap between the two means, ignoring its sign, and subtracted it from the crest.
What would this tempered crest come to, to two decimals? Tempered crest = 2.60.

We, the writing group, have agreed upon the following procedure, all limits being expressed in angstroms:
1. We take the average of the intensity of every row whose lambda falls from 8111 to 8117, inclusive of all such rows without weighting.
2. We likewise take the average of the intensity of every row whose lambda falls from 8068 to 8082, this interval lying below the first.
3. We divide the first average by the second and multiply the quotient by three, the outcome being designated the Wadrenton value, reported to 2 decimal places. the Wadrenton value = 2.97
